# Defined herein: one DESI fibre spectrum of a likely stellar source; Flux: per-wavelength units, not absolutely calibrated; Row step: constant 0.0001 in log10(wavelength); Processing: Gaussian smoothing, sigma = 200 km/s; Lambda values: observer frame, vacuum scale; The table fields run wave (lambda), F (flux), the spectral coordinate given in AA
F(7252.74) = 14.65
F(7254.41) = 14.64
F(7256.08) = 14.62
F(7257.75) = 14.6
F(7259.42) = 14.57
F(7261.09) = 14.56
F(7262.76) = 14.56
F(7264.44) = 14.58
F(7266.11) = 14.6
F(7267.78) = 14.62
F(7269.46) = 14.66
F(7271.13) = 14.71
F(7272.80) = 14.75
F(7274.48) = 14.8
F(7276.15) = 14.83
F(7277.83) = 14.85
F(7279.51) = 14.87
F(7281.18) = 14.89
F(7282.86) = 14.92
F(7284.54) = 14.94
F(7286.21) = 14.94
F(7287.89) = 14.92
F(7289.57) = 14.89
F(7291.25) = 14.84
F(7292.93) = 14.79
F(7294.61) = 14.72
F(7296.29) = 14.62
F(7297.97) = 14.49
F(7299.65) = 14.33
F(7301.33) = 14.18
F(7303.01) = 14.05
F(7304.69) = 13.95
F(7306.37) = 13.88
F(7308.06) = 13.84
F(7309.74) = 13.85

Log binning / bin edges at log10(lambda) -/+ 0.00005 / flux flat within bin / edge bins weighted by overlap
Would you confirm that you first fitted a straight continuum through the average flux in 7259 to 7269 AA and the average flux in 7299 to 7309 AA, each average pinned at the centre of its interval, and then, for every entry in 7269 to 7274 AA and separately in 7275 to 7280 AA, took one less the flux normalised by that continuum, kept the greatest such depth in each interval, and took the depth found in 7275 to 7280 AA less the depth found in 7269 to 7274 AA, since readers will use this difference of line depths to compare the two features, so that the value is -0.018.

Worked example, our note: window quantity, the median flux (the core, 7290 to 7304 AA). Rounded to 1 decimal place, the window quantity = 14.6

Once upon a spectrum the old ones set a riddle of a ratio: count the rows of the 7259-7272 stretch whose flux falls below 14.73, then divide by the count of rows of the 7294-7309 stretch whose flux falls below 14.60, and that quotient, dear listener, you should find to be 1.1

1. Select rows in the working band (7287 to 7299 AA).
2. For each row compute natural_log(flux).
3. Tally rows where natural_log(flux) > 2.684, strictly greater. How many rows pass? 5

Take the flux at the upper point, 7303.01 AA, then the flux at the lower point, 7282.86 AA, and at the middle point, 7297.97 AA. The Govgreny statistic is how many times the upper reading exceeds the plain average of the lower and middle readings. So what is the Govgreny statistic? 0.96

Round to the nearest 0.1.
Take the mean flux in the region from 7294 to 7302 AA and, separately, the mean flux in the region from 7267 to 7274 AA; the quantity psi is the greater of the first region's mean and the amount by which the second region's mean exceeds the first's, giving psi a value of 14.5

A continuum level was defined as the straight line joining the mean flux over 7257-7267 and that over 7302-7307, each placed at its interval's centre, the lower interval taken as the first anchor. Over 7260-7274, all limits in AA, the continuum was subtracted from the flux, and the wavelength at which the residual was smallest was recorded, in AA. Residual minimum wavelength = 7261.09 AA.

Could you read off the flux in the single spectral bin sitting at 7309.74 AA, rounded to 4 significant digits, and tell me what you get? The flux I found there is 13.85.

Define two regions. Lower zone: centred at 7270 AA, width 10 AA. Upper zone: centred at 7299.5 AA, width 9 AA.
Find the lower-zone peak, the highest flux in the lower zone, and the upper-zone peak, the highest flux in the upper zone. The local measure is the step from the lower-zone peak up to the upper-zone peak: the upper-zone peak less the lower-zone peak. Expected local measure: -0.18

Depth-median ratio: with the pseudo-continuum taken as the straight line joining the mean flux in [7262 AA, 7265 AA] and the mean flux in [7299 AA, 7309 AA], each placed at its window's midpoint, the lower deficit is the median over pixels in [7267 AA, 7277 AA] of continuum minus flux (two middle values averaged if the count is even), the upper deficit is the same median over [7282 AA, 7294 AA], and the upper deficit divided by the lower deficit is 2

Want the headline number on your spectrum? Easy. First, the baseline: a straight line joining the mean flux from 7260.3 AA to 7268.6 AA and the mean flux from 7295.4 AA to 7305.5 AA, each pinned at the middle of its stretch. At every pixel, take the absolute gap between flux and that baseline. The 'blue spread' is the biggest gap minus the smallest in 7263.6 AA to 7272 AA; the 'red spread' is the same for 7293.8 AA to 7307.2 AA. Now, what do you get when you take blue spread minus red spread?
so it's -0.17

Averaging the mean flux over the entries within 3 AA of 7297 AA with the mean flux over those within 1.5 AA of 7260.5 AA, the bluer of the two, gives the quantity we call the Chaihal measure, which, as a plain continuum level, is 14.6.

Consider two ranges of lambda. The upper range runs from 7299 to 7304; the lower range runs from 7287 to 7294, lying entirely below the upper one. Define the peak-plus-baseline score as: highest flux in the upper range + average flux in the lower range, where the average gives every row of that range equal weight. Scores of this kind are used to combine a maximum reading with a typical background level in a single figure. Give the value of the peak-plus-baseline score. 29.2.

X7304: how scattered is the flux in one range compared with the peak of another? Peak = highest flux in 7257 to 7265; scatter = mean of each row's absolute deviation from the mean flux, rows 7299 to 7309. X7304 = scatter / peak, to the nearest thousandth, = 0.010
